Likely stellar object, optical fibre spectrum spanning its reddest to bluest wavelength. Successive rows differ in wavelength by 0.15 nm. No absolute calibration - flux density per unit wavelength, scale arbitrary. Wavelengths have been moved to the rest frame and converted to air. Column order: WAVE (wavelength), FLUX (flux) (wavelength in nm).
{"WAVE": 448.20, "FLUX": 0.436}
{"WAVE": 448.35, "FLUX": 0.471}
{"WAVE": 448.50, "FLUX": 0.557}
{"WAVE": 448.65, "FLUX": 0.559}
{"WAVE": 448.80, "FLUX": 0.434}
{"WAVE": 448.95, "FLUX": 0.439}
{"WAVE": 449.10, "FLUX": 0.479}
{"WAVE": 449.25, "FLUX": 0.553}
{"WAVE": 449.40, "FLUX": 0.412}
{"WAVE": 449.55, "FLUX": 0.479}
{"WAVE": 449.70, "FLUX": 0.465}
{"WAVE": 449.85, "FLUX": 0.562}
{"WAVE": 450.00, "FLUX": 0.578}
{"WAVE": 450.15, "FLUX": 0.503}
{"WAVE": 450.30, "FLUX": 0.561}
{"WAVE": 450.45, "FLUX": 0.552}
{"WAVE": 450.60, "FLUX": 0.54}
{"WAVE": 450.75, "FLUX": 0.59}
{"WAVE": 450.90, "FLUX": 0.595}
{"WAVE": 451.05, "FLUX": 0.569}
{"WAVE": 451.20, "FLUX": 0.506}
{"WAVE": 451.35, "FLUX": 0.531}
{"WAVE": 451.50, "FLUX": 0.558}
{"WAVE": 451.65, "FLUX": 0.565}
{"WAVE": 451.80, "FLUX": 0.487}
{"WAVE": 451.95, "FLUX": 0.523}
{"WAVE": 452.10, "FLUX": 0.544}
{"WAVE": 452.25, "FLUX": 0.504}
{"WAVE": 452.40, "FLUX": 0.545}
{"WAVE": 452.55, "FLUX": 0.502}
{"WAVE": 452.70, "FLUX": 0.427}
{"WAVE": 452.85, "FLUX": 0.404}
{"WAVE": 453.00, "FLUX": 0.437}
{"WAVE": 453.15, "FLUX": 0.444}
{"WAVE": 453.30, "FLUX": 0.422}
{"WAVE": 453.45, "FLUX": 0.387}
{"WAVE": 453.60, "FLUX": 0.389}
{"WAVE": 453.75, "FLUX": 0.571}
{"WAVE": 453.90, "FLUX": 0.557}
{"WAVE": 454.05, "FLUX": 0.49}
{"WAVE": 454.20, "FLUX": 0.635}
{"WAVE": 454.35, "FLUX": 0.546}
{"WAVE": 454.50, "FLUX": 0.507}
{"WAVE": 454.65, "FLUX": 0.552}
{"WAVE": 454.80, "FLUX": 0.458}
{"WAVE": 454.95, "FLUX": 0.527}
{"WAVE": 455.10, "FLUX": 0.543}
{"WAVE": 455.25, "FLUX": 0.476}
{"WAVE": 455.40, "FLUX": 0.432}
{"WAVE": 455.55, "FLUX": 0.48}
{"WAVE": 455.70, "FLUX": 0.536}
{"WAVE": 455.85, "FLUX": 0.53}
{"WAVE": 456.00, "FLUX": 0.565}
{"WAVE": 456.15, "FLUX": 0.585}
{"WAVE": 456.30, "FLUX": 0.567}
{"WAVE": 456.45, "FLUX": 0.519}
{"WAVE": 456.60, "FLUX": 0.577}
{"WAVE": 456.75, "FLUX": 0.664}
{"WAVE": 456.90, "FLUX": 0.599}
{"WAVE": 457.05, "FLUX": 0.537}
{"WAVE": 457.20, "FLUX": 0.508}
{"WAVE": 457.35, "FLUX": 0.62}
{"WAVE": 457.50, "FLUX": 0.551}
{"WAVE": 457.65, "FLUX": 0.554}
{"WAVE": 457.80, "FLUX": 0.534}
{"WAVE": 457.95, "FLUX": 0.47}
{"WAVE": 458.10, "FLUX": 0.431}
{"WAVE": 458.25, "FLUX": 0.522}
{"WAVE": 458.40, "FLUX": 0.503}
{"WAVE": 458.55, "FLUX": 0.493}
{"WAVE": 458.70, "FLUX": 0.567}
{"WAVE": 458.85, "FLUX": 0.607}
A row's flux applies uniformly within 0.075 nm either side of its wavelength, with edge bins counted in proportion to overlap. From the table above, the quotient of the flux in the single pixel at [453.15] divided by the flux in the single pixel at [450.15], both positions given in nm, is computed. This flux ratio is 0.88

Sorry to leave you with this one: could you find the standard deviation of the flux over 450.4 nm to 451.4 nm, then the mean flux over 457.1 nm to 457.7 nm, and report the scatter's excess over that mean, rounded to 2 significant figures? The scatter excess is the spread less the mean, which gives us -0.53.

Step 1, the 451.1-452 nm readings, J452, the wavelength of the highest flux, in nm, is 451.65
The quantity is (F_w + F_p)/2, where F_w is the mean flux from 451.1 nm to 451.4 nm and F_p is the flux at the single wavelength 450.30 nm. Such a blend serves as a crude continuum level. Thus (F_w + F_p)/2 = 0.54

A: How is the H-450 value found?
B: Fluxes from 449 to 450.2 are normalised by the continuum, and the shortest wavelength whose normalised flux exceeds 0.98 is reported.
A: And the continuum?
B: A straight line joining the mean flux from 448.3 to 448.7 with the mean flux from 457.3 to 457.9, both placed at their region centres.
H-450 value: 449.25 nm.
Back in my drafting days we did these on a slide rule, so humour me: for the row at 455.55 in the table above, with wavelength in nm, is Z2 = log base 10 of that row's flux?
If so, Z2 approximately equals -0.319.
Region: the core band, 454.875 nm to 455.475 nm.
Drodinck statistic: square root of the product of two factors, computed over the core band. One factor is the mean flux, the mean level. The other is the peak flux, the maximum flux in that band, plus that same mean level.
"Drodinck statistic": 0.716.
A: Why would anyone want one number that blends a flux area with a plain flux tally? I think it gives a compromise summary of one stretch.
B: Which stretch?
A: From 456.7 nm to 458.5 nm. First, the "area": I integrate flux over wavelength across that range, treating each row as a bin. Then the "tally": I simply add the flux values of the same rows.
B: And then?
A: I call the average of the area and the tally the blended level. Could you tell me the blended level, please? 3.73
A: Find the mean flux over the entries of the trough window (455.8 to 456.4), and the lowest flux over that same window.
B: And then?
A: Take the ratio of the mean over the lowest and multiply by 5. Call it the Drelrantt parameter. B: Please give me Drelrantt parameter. 5.3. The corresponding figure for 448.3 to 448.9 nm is 5.8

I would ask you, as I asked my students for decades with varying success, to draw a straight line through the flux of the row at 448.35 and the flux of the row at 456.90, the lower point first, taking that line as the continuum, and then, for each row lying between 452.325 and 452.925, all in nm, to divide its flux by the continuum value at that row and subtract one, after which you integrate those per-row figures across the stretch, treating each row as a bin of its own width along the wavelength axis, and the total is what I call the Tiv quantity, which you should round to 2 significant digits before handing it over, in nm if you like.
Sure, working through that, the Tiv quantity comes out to -0.073 nm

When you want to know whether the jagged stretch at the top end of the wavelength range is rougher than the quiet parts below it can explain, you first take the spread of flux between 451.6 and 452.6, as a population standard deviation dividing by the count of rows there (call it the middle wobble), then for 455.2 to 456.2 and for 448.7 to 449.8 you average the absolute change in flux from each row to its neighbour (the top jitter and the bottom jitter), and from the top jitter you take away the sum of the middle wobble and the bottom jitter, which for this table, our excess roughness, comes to -0.048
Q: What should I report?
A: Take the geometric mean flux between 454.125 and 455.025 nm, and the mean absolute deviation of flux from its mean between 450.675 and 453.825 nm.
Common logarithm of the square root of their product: -0.76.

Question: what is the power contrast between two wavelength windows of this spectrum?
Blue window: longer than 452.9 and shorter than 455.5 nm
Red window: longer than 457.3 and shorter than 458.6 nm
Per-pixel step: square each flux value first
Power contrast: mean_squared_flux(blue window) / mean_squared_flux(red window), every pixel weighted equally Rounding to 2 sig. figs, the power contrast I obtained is 0.91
